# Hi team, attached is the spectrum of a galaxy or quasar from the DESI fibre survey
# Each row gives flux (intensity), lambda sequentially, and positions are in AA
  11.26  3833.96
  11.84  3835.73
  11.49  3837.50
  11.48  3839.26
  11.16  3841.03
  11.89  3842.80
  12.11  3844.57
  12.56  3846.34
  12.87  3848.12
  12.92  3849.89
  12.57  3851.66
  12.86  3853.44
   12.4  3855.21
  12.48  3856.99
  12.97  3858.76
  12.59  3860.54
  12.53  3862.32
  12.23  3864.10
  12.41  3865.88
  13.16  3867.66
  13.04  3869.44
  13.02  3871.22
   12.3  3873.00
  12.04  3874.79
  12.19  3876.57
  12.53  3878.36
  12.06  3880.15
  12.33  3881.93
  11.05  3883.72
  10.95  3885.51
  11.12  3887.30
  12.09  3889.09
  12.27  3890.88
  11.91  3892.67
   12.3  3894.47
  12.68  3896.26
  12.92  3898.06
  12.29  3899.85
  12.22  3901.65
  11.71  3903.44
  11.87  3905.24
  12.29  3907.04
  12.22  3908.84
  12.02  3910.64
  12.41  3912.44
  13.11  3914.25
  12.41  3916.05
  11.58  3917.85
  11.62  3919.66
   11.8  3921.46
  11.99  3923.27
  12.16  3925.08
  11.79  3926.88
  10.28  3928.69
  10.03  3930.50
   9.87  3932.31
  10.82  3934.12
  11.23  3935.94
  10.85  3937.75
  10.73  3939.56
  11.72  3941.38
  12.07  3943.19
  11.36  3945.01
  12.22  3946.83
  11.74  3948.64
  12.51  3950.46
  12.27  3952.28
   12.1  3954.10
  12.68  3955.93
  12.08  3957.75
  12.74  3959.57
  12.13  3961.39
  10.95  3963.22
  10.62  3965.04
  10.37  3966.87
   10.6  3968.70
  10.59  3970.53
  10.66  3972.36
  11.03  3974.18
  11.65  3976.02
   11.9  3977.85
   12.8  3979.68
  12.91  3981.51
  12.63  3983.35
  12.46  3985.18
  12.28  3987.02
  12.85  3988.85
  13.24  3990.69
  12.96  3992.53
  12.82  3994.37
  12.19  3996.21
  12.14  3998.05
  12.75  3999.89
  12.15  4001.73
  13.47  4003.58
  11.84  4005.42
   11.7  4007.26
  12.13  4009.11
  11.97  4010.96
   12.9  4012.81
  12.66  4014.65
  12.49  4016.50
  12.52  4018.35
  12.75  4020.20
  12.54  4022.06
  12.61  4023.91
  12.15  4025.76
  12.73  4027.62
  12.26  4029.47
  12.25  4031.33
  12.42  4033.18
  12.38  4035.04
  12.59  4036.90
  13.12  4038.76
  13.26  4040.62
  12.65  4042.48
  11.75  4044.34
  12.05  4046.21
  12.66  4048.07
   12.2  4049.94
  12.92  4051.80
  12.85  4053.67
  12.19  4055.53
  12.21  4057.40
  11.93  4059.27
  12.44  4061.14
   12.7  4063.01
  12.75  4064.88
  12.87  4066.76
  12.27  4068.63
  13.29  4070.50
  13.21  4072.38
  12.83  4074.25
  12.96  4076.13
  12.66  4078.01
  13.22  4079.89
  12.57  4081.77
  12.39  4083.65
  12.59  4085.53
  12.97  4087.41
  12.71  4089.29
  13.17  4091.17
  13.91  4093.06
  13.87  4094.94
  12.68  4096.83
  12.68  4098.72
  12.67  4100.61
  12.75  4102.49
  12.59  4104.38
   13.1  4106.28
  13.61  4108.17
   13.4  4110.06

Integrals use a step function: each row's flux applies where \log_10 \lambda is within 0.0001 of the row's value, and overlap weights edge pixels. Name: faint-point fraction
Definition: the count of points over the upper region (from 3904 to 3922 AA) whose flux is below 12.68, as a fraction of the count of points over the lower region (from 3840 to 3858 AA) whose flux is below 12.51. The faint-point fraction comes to 1.8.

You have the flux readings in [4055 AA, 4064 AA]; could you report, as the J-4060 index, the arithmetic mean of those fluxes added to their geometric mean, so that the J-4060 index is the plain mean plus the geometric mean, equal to 24.6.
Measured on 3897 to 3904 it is 24.6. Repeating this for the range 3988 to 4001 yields 25.4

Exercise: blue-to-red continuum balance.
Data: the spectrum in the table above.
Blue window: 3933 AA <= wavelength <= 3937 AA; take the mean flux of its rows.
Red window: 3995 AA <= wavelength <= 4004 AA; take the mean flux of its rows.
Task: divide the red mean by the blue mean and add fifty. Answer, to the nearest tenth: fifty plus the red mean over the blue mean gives 51.1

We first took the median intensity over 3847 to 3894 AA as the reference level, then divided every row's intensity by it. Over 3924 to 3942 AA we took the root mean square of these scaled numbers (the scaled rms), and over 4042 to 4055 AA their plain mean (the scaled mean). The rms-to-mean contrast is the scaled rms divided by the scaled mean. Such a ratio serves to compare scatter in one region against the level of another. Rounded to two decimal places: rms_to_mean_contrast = 0.88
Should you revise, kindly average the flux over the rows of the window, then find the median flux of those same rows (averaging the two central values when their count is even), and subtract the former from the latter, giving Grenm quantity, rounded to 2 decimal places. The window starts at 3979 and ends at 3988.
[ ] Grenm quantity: 0.01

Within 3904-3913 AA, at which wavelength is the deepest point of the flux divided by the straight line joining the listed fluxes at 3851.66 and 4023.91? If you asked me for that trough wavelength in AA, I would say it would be 3905.24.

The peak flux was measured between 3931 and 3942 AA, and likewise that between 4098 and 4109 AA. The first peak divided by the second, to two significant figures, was 0.86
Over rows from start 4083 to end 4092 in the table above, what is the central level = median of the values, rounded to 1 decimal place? 12.7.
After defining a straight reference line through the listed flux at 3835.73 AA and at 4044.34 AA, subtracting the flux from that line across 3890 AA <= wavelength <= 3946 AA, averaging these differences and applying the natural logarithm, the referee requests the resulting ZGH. -3.1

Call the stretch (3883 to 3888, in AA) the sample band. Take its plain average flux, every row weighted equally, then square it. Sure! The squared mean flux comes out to 122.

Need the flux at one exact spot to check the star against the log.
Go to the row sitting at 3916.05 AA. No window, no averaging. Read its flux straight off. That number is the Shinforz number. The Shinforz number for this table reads 12.41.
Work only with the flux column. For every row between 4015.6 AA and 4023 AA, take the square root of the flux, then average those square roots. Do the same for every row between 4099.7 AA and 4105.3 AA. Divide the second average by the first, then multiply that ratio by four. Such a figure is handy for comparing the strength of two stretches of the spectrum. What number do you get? 4.02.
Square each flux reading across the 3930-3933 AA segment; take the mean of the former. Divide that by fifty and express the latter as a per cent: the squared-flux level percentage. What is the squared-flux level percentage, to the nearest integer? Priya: 198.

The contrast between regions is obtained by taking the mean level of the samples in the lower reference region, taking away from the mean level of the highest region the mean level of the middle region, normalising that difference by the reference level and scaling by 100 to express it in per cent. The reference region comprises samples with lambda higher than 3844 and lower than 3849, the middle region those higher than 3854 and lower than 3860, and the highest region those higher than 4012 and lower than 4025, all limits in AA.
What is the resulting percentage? 0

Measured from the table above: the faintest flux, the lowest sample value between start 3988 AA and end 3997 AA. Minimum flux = 12.19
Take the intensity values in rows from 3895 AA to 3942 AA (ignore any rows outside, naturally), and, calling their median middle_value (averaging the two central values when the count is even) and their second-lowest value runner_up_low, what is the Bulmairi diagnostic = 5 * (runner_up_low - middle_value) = -9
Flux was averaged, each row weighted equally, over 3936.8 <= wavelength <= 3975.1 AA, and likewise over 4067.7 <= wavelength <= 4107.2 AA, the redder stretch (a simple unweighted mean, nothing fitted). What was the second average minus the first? 1.4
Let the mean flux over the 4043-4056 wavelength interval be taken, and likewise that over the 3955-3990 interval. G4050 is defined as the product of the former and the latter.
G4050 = 146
